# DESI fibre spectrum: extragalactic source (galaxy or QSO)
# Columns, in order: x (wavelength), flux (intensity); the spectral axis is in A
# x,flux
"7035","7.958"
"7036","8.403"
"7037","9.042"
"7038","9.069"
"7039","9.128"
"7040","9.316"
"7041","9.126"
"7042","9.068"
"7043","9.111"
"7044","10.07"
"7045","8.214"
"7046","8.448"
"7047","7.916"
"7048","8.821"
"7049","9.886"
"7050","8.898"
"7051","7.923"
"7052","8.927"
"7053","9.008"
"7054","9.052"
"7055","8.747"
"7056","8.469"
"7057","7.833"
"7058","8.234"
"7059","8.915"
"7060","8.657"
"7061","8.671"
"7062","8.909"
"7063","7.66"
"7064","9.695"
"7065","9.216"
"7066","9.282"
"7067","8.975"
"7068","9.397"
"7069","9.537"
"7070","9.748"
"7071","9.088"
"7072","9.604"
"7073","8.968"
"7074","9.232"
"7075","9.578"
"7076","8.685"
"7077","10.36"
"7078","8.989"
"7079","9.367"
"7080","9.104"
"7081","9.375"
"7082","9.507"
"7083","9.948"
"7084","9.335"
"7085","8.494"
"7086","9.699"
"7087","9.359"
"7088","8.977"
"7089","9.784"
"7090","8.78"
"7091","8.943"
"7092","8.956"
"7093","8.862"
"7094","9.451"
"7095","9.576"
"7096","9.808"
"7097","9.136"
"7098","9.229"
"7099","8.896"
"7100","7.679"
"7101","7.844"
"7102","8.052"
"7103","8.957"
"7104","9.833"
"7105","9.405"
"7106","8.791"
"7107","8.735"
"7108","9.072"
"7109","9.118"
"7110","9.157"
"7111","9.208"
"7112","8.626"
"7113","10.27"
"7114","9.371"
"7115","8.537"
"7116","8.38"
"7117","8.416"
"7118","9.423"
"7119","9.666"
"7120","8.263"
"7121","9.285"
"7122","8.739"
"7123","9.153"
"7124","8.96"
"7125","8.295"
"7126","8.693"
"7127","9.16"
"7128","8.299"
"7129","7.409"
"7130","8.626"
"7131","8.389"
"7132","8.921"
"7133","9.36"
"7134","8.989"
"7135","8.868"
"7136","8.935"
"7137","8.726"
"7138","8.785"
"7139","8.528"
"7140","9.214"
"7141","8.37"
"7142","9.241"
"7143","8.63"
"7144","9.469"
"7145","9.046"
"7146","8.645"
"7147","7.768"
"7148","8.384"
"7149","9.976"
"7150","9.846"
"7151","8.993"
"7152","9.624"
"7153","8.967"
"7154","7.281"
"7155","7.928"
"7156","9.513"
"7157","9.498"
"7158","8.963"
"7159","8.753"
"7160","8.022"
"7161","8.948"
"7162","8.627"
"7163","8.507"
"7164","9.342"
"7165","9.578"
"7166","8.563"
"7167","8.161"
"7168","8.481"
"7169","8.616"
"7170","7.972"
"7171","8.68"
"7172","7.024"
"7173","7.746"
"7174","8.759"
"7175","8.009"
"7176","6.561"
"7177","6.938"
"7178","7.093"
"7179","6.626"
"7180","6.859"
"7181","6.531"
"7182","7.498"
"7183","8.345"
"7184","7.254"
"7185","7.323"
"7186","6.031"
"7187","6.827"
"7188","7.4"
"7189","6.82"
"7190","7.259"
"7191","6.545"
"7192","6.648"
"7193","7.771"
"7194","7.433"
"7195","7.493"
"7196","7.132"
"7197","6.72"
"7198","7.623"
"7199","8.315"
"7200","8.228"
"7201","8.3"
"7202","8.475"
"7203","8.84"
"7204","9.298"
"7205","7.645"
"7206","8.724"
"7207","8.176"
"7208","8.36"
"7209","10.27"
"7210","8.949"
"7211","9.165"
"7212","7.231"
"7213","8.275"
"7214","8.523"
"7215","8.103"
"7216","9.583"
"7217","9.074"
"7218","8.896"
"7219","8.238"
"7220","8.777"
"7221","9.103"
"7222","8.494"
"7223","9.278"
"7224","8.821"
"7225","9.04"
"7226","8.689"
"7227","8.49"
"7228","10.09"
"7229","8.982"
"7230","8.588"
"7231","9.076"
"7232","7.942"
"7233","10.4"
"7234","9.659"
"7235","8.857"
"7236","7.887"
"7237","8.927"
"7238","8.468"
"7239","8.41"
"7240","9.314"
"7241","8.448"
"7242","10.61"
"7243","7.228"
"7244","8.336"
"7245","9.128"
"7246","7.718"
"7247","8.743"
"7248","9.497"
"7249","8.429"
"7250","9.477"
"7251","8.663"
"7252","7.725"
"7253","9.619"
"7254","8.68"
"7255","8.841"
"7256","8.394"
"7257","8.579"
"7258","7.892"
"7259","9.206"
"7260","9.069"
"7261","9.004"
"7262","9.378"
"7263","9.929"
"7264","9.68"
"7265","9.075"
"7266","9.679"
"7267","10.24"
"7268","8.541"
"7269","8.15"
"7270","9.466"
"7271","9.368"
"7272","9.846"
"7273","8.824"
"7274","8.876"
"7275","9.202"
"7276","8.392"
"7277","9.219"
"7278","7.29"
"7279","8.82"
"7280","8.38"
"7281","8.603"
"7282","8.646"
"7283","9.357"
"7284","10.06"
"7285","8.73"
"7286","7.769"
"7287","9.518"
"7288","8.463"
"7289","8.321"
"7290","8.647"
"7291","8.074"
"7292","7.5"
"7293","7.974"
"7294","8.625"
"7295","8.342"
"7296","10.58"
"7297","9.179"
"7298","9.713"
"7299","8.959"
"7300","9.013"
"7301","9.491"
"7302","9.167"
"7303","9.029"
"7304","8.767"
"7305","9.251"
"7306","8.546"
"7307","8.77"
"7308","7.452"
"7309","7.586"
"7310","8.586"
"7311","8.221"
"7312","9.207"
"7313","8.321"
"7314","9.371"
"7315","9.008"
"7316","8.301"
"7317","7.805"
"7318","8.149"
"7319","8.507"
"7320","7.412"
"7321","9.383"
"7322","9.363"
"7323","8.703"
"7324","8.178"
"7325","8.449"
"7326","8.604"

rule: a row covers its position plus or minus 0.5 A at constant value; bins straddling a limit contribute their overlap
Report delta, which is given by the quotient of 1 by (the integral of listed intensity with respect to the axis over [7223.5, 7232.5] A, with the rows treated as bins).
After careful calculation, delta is 0.013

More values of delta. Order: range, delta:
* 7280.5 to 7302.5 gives 0.005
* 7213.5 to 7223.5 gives 0.011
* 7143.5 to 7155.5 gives 0.009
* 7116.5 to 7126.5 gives 0.011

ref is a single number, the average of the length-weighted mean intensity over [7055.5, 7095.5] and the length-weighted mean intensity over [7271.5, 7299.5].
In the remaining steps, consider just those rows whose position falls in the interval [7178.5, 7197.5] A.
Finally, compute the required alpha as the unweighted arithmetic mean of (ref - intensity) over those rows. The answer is 1.9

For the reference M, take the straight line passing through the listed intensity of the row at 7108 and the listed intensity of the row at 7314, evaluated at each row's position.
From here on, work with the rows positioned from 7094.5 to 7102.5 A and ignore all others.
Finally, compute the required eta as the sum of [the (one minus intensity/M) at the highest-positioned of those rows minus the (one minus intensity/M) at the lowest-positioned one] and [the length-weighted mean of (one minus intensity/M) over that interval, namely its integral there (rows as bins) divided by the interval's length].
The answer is 0.20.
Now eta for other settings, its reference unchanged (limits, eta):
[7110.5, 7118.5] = -0.02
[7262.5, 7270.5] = 0.05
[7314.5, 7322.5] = 0.06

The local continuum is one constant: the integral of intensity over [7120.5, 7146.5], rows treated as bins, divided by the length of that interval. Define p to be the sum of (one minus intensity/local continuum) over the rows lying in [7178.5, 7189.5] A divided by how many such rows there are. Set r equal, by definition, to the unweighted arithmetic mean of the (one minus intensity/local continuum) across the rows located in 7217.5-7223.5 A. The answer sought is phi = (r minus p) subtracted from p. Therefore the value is 0.40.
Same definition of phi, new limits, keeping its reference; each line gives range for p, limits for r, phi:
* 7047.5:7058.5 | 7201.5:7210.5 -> 0.01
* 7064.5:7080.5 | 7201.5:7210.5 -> -0.12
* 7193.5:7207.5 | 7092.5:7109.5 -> 0.19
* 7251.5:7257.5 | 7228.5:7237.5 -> 0.05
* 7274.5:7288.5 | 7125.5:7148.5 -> 0.00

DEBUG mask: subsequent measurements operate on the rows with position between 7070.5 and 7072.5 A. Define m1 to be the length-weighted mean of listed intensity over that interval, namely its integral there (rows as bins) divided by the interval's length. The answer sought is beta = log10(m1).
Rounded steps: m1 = 9.35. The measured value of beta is 0.971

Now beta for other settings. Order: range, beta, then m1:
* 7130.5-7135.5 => 0.950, 8.91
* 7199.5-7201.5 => 0.917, 8.26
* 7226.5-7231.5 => 0.956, 9.05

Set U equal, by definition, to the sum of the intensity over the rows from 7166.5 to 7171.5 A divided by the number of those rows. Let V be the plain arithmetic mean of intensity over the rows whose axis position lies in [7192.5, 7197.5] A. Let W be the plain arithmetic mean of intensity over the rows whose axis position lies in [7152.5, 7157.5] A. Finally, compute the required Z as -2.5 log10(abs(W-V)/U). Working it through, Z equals 2.0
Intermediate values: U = 8.4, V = 7.3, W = 8.64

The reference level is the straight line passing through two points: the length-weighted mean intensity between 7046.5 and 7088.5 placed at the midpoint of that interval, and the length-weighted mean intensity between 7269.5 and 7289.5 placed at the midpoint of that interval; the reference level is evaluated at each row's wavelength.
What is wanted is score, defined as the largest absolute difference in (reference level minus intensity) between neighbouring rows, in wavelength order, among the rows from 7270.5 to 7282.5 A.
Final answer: 1.9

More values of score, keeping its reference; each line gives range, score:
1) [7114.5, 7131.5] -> 1.4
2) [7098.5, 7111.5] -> 1.2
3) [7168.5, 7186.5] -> 1.7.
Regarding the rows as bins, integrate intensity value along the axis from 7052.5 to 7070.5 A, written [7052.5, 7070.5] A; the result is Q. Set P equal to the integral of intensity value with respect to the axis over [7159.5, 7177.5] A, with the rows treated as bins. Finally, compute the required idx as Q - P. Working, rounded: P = 149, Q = 160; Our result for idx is 11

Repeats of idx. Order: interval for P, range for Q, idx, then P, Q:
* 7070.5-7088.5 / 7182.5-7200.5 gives -37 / 168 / 131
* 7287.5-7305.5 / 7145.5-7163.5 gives -1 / 159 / 158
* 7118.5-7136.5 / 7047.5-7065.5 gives 0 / 158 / 158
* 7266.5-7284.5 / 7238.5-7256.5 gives -4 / 161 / 157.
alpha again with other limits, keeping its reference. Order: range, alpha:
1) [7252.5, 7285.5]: 0.0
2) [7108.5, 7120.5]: -0.1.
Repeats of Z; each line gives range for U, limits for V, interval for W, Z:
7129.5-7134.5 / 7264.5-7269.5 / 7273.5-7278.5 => 3.0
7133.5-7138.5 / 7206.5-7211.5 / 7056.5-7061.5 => 3.1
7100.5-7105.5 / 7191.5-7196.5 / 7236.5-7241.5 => 2.0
